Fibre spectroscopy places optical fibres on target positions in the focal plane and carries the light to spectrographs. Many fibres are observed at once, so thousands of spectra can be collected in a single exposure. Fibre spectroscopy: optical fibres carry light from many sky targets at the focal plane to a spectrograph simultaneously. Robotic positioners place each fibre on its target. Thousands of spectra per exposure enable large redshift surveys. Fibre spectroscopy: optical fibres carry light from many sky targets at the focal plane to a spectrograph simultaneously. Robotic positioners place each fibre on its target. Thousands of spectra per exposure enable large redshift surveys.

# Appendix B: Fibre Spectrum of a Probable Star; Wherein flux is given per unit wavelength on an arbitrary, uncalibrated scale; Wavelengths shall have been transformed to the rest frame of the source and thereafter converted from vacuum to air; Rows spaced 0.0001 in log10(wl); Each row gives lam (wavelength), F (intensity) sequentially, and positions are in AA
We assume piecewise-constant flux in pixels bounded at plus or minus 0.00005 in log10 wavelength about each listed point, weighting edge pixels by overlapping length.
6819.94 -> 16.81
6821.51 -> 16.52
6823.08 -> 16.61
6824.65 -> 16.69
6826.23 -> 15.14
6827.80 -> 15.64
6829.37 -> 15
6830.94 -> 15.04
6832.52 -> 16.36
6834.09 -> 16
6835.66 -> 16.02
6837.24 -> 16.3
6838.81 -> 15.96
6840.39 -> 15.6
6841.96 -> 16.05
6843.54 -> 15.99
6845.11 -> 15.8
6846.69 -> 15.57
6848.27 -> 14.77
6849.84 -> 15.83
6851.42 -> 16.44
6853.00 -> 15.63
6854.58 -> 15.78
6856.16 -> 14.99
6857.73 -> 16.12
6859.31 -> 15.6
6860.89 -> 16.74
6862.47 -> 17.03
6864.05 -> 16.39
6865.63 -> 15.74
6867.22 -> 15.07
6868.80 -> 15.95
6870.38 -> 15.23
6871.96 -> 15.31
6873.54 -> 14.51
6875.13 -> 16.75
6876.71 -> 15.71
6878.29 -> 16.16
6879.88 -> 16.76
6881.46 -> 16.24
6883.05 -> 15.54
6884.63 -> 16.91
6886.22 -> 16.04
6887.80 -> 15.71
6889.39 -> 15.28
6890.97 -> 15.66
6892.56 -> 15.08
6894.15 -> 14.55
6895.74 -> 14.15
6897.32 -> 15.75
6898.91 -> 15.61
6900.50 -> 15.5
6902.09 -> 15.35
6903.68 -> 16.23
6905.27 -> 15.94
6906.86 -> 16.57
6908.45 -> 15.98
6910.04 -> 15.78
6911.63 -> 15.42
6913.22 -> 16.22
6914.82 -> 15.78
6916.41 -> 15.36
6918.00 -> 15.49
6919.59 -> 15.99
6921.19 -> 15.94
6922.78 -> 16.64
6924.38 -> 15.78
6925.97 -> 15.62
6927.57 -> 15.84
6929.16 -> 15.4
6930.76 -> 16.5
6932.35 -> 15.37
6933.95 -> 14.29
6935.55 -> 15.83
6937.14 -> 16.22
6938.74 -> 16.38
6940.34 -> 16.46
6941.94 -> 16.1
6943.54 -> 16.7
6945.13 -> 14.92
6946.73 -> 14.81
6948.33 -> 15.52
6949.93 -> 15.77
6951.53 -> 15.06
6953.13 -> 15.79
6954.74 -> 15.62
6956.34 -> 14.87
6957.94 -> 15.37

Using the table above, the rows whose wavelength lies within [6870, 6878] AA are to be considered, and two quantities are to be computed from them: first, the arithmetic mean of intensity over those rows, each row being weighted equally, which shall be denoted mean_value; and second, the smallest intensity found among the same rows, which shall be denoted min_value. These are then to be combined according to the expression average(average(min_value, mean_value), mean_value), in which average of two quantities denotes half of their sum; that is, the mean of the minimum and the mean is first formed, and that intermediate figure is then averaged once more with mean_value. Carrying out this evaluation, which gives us 15.3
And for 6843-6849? 15.3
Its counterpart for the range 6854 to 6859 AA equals 15.5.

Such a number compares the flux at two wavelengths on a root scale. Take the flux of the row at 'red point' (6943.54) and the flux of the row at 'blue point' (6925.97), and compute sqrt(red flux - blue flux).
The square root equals 1.04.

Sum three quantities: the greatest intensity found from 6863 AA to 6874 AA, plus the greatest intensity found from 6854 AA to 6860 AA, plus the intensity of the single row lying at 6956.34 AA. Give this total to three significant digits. 47.4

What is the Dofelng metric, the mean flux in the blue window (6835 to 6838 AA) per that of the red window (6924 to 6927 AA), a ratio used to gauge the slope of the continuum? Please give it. 1.03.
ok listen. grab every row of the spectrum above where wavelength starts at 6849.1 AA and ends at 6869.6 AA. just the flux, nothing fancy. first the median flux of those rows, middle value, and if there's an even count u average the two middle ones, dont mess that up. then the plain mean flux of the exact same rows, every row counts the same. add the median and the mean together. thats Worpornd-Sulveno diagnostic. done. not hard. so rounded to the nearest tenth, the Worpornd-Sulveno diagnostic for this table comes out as 31.8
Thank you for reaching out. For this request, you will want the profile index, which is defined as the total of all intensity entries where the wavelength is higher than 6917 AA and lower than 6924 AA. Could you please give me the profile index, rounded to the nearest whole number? 64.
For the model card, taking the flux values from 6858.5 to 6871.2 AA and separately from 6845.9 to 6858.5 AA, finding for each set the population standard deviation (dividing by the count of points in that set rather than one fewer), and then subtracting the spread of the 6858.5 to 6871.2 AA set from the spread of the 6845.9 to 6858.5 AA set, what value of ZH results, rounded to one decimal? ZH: -0.1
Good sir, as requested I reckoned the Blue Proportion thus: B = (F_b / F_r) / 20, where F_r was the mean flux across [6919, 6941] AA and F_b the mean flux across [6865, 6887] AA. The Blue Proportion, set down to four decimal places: 0.0499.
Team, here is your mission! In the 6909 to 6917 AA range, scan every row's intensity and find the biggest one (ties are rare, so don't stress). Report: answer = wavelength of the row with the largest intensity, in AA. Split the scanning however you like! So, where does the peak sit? 6913.22 AA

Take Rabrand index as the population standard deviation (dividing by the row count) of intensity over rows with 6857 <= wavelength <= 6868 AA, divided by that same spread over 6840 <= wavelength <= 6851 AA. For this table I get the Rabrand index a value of 1.6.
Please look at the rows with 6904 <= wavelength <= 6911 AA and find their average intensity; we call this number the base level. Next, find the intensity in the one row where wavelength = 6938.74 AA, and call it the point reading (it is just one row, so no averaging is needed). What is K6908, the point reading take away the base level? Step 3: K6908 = 0.31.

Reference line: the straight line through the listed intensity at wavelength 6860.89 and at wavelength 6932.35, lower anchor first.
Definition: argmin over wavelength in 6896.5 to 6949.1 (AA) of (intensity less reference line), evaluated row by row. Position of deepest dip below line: 6933.95 AA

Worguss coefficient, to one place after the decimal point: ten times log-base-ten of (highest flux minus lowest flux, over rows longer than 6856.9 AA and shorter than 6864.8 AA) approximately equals 1.6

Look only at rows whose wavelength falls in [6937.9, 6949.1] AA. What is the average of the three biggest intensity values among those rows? 16.5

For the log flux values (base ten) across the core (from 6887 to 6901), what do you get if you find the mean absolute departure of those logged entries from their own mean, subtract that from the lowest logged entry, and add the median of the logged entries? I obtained 2.33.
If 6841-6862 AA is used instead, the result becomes 2.36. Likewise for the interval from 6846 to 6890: 2.34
